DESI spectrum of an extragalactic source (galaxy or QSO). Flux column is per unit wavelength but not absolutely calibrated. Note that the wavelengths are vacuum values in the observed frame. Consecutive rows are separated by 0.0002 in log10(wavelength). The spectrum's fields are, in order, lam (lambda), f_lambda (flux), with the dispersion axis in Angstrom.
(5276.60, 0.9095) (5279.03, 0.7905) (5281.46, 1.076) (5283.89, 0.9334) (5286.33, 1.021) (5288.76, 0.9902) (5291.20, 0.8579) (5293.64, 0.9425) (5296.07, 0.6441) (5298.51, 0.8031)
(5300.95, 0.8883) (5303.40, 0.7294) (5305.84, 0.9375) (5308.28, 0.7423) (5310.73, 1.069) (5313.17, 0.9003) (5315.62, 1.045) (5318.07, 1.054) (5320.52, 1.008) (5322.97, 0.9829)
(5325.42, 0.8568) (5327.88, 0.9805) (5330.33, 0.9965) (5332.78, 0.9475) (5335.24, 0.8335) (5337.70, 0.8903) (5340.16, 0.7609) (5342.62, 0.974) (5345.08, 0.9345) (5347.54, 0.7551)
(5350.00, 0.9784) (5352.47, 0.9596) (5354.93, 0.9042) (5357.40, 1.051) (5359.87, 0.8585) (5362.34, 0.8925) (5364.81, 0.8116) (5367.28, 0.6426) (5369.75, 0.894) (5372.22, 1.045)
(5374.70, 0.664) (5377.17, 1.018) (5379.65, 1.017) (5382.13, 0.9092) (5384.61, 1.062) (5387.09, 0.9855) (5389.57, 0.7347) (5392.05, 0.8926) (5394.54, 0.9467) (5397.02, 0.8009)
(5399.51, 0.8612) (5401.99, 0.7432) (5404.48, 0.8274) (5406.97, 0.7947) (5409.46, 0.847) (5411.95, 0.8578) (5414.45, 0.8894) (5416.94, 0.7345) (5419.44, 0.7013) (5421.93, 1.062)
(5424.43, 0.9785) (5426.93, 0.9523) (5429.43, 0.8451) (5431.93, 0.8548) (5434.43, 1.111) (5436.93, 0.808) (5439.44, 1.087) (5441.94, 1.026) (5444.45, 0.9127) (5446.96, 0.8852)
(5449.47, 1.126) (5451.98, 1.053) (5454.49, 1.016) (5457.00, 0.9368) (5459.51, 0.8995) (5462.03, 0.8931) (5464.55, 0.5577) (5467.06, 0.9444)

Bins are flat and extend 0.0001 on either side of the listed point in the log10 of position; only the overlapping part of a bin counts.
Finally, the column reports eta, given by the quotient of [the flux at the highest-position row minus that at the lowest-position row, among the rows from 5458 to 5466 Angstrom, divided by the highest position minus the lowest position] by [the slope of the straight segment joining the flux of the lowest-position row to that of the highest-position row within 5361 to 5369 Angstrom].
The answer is 1.3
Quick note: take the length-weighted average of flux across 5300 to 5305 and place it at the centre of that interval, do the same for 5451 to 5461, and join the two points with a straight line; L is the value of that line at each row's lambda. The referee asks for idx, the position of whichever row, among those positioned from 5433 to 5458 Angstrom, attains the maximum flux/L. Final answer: 5434.43 Angstrom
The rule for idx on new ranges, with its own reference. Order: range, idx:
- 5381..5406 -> 5384.61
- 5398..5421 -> 5414.45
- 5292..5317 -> 5310.73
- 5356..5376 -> 5357.40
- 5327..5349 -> 5330.33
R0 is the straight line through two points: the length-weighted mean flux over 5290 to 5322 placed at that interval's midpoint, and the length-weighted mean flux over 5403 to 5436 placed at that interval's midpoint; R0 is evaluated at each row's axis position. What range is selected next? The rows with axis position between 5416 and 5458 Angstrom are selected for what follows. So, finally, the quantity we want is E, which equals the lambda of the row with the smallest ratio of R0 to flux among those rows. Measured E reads 5449.47 Angstrom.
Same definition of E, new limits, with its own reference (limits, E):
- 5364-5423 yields 5421.93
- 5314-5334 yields 5318.07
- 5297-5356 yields 5310.73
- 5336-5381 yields 5357.40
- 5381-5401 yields 5384.61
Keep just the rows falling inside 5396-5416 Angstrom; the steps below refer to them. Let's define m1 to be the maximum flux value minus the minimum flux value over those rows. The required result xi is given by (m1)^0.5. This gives 0.38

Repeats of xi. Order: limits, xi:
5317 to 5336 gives 0.47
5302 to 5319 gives 0.58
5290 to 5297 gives 0.55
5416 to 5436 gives 0.64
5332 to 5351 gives 0.47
